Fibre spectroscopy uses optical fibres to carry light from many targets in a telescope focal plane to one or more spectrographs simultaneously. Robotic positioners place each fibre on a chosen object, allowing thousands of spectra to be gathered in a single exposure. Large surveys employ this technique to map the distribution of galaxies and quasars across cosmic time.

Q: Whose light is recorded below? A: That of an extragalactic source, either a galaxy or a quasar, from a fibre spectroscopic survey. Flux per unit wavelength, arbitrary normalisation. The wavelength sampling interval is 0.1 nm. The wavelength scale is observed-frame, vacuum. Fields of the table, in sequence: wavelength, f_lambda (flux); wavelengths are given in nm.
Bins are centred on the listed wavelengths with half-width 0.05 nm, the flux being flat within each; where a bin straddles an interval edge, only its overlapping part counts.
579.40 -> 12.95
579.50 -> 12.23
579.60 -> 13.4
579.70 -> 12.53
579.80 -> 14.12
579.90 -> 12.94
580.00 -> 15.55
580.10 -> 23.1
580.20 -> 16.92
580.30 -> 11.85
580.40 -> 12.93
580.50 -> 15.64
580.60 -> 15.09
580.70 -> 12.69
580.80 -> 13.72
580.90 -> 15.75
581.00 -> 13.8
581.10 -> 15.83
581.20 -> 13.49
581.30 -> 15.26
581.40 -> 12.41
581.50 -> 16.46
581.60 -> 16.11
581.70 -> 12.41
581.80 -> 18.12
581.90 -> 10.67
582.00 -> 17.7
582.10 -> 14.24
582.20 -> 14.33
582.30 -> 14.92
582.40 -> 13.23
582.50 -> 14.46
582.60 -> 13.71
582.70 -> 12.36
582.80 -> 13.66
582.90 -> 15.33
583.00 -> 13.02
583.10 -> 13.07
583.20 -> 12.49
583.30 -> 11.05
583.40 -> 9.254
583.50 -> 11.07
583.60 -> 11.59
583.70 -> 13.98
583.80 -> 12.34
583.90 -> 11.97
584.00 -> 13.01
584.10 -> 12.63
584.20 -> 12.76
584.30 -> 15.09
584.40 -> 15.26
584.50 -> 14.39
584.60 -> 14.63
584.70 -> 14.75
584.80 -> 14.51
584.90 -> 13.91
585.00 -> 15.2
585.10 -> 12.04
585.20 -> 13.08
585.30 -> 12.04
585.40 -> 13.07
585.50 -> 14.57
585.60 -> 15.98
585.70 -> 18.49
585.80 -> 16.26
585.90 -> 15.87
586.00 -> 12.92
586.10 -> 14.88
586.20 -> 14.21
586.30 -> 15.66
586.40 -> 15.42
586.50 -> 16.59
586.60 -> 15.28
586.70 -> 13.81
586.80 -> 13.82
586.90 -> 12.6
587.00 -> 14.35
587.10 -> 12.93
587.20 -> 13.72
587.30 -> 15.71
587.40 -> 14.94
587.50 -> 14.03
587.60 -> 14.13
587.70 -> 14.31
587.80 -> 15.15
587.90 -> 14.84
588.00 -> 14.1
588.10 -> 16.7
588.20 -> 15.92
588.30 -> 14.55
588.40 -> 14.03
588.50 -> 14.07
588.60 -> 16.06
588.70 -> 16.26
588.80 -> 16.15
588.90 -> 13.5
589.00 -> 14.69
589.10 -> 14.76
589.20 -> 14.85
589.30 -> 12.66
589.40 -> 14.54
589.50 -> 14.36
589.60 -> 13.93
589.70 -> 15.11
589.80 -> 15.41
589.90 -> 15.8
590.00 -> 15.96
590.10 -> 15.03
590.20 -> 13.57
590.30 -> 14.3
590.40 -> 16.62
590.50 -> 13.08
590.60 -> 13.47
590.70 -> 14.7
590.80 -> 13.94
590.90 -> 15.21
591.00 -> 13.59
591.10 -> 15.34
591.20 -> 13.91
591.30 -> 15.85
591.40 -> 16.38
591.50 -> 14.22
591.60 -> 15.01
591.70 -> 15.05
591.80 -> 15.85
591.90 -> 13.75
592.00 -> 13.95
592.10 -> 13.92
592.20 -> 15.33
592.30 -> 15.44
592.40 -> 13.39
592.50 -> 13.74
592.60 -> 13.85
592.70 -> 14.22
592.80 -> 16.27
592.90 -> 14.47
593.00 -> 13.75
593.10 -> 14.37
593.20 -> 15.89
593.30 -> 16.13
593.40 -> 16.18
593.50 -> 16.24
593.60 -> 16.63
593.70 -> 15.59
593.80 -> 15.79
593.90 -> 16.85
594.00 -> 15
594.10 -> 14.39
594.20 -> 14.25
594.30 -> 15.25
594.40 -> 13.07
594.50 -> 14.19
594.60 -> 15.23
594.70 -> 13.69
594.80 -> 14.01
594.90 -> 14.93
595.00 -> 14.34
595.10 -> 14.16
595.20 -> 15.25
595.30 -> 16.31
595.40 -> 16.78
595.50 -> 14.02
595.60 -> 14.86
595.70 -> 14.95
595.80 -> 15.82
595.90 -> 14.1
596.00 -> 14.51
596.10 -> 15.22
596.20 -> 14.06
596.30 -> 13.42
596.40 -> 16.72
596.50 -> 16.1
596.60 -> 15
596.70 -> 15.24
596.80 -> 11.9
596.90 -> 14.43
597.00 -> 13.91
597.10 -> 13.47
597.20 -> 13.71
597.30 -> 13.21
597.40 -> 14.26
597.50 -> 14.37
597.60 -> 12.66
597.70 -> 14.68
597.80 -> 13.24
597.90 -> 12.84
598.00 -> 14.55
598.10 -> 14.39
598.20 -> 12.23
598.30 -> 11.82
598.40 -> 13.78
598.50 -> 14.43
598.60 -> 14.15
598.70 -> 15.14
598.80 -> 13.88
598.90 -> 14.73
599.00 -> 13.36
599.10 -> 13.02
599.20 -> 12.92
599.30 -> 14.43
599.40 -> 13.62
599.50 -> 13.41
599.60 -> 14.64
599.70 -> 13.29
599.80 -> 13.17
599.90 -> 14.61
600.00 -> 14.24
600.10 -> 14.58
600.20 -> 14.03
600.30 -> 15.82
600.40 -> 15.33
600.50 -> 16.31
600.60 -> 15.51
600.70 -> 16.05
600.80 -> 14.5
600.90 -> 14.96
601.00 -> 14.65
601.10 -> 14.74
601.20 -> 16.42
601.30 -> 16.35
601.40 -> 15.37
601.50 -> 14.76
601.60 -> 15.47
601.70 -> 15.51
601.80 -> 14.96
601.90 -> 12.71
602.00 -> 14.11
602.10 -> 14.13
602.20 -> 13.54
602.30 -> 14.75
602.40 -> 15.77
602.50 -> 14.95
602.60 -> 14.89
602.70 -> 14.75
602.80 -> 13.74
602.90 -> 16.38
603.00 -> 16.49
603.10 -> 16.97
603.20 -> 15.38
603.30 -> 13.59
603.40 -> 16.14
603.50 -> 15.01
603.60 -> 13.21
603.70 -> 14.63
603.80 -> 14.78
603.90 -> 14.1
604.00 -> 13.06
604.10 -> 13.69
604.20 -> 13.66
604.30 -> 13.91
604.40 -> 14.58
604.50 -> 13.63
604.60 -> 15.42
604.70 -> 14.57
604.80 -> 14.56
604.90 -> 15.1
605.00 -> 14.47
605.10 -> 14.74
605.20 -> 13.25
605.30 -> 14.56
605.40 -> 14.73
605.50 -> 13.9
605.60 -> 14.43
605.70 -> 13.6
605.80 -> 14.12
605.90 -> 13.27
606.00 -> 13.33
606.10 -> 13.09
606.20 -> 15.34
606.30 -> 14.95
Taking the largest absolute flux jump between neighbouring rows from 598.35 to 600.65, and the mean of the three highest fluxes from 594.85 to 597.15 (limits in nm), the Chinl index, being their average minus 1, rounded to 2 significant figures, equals 8.2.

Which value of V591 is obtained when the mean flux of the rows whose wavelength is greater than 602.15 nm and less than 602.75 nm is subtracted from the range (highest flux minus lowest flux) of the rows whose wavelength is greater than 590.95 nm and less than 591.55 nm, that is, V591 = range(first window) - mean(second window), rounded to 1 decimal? -12.0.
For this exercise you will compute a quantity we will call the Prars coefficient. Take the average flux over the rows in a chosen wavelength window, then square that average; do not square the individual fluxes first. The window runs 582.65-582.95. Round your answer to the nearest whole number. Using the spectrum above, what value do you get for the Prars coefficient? 190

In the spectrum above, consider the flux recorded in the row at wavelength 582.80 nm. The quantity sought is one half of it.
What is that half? 6.83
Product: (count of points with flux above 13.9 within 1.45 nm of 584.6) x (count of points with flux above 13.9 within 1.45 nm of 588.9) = 364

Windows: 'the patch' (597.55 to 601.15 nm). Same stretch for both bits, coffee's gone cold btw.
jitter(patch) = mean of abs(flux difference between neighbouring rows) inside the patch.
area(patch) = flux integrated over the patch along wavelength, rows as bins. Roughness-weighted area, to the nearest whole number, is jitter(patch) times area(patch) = 45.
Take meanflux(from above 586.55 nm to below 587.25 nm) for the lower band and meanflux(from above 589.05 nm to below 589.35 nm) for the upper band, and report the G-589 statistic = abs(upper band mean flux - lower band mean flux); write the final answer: 0.30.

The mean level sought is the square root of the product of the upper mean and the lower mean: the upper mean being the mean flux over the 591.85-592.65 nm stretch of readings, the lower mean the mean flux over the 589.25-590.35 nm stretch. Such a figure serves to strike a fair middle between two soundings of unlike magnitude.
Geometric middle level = 14.4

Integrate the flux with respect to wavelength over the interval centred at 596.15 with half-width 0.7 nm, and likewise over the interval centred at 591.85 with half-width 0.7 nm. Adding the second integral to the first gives 41.2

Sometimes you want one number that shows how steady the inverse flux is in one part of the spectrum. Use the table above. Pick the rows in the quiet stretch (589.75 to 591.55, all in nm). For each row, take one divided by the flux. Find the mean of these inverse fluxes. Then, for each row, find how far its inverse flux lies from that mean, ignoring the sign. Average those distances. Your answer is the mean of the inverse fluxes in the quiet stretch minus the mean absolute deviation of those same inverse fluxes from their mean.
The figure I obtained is 0.0636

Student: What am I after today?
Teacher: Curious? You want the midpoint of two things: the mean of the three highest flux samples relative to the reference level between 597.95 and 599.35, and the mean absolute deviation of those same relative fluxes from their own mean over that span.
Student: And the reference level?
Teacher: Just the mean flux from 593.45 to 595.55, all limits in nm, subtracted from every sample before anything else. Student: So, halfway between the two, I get 0.27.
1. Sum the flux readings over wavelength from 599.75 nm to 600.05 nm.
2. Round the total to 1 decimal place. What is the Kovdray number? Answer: 42.0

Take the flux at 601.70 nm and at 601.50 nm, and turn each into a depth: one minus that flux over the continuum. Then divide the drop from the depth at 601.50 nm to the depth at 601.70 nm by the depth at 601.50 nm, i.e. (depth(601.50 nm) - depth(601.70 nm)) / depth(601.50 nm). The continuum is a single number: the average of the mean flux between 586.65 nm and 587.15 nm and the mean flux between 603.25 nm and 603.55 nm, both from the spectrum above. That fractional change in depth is -1.4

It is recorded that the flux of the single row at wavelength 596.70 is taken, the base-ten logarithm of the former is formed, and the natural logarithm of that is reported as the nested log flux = 0.168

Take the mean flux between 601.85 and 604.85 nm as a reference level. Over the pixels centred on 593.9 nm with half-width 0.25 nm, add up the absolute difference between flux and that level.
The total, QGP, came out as 5.1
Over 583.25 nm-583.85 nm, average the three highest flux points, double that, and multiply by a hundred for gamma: 2527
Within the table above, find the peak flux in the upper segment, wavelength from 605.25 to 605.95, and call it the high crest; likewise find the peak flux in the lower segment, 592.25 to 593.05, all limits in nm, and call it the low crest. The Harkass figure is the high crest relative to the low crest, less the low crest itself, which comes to -15.4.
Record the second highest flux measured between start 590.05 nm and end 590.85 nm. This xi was 15.03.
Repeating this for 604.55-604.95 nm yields 15.1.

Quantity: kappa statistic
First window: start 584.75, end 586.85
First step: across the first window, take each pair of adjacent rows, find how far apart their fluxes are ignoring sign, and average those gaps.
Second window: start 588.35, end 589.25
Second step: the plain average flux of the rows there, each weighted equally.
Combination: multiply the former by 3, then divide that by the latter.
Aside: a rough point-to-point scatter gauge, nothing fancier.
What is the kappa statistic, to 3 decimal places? 0.276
